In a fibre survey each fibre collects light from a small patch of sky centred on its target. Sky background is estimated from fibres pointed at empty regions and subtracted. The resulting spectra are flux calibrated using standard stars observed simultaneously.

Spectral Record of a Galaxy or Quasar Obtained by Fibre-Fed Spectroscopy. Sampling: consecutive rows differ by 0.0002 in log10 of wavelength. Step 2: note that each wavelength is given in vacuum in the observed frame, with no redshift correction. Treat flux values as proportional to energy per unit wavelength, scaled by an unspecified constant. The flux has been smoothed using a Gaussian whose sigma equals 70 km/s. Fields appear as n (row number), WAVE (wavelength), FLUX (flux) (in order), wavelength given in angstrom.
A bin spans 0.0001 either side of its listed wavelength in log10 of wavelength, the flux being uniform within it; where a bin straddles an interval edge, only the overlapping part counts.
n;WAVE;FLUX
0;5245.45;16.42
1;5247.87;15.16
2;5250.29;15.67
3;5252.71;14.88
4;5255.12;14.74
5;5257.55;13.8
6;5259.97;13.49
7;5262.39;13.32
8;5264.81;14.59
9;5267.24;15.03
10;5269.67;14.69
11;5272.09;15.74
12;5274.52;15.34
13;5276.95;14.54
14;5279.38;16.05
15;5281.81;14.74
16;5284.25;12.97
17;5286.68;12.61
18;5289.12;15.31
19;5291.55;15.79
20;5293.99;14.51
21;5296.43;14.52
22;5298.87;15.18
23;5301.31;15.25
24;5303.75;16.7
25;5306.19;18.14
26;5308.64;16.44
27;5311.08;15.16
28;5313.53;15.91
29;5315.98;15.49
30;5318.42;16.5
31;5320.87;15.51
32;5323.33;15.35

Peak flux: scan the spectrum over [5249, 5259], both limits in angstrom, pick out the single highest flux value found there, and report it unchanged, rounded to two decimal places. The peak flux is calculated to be 15.67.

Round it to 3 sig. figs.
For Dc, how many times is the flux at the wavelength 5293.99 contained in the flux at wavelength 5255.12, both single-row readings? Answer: 1.02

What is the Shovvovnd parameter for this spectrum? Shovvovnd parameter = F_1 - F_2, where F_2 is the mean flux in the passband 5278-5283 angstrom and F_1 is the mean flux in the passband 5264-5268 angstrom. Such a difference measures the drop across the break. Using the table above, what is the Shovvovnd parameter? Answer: -0.59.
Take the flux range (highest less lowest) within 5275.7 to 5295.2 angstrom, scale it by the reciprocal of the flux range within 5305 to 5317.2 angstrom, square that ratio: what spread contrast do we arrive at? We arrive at 1.3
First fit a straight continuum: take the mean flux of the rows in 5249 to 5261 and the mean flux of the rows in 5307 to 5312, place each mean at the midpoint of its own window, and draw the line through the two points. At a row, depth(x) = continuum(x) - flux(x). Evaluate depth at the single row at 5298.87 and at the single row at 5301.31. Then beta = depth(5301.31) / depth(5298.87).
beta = 1.0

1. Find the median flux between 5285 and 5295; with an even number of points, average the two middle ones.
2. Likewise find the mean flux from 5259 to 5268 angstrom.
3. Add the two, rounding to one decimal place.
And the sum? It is 29.0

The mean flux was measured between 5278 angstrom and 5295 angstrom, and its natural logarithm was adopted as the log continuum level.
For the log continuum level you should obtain 2.68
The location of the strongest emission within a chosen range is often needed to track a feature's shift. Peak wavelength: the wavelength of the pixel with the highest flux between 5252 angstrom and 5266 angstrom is 5252.71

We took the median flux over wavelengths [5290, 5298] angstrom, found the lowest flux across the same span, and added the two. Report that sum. 29.0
